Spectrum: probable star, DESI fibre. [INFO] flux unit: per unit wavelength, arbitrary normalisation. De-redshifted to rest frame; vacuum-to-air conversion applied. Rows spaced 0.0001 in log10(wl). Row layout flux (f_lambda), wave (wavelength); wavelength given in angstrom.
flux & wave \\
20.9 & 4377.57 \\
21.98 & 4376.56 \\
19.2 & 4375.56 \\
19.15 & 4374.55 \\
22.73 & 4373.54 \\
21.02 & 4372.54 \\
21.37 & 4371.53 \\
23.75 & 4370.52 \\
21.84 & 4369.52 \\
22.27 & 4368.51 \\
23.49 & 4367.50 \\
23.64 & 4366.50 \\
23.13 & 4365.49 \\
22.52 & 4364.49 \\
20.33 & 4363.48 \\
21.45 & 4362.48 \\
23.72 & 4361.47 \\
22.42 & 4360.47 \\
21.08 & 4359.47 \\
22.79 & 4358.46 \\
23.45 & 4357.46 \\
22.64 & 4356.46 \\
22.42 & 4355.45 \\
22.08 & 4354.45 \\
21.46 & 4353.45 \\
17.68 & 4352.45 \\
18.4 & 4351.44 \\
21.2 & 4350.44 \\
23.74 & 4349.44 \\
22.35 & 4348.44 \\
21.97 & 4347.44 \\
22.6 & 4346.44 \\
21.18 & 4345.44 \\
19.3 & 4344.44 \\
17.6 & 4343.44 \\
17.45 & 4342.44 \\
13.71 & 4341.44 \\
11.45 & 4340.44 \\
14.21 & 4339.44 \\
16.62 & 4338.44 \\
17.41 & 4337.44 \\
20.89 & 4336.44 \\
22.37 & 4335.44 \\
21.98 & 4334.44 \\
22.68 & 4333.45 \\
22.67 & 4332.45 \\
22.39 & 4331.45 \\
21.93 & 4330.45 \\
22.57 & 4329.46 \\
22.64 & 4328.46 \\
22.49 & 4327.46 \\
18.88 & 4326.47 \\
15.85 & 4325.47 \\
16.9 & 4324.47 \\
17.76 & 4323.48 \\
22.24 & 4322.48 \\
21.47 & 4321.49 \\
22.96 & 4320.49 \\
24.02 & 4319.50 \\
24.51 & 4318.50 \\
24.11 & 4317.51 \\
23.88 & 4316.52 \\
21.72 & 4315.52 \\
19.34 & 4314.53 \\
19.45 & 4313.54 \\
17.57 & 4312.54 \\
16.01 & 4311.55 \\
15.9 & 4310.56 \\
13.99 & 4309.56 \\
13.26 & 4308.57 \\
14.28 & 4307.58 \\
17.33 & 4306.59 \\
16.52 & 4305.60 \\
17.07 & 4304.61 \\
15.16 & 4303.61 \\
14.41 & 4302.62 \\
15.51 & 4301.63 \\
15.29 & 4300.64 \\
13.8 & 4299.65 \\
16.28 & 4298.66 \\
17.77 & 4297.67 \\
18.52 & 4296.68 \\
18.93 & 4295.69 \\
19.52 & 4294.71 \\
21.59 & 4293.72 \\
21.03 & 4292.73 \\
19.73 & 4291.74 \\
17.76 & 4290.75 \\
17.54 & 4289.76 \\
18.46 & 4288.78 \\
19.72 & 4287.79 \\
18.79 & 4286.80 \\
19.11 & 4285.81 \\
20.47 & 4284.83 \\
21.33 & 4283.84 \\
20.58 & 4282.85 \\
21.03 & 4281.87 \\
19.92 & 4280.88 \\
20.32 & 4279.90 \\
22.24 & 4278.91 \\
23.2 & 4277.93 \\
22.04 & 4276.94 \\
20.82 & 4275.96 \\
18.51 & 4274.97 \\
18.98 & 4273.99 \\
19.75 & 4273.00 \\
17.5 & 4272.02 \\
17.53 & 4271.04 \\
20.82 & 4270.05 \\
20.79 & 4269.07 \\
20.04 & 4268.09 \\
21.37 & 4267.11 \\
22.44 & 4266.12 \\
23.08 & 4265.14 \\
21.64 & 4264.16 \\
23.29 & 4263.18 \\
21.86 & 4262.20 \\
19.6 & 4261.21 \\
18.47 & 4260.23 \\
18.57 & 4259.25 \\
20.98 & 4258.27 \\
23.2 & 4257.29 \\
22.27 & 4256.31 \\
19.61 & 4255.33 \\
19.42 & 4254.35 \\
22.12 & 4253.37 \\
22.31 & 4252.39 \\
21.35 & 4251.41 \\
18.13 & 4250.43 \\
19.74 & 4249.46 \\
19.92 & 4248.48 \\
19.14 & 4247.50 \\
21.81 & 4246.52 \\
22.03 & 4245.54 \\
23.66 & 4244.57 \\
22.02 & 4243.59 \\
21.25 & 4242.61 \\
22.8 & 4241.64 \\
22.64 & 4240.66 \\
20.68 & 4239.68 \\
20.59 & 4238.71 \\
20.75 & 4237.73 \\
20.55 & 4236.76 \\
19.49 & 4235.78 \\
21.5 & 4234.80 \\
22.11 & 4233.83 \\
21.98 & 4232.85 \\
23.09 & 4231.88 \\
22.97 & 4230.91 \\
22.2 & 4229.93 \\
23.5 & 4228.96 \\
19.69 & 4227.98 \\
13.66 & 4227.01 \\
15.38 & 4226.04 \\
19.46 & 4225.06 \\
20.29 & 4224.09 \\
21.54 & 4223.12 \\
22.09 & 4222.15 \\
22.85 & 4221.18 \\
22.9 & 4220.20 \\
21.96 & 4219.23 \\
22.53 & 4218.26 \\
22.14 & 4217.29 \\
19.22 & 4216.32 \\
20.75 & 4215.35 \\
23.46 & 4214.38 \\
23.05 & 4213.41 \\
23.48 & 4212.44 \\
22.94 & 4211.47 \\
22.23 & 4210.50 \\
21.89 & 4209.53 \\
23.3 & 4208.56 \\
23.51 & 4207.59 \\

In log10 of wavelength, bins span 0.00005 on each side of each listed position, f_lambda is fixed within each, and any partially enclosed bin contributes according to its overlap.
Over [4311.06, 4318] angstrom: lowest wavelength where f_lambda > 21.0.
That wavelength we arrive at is 4315.52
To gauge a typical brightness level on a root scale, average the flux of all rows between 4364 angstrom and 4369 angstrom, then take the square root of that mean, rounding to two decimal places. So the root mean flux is 4.80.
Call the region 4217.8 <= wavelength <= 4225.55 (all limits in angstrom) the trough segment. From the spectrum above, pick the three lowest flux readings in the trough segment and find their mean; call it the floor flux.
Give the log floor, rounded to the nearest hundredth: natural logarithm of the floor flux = 3.02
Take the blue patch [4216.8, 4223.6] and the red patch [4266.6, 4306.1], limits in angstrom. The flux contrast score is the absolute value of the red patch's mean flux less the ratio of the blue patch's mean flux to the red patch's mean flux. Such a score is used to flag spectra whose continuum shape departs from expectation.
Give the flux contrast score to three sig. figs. 17.8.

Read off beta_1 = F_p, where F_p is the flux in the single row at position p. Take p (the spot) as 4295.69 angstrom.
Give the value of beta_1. 18.93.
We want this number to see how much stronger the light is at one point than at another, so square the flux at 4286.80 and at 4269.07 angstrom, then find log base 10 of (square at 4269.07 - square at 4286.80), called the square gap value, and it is 1.90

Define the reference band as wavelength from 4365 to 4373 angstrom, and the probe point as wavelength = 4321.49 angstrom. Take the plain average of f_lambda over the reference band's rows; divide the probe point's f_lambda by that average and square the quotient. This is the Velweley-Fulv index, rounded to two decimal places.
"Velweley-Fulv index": 0.91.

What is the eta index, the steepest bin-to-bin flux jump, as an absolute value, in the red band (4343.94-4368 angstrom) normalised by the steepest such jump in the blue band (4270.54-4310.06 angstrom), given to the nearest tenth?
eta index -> 1.2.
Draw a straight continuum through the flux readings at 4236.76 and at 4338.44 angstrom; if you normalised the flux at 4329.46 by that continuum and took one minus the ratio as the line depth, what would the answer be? -0.33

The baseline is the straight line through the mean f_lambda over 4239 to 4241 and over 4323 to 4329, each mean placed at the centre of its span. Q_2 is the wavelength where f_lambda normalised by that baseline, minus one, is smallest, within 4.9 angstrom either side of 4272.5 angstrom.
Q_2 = 4272.02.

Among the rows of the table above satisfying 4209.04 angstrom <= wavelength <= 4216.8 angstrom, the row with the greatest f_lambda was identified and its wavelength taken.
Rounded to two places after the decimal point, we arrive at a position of 4212.44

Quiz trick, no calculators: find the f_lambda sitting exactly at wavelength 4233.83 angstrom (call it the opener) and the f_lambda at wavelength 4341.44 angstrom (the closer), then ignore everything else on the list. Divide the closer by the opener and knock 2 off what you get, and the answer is -1.38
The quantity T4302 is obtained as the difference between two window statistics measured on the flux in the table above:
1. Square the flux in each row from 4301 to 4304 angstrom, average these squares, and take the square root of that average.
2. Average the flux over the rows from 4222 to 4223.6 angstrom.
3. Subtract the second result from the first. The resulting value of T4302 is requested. -7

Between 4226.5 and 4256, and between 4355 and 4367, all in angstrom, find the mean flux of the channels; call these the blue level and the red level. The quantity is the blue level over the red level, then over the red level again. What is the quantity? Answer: 0.0417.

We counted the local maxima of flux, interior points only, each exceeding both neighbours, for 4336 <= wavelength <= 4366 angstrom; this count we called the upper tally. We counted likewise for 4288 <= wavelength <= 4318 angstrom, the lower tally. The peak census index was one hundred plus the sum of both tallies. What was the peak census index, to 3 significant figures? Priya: 109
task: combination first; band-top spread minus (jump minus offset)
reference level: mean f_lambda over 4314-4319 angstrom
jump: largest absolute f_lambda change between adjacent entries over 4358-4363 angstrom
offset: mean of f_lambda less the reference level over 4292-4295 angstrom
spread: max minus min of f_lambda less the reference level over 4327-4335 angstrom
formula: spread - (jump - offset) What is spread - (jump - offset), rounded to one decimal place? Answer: -3.5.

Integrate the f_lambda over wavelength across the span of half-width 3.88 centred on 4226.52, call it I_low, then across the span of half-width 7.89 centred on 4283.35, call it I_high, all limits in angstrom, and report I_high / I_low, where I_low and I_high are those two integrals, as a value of 2.1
